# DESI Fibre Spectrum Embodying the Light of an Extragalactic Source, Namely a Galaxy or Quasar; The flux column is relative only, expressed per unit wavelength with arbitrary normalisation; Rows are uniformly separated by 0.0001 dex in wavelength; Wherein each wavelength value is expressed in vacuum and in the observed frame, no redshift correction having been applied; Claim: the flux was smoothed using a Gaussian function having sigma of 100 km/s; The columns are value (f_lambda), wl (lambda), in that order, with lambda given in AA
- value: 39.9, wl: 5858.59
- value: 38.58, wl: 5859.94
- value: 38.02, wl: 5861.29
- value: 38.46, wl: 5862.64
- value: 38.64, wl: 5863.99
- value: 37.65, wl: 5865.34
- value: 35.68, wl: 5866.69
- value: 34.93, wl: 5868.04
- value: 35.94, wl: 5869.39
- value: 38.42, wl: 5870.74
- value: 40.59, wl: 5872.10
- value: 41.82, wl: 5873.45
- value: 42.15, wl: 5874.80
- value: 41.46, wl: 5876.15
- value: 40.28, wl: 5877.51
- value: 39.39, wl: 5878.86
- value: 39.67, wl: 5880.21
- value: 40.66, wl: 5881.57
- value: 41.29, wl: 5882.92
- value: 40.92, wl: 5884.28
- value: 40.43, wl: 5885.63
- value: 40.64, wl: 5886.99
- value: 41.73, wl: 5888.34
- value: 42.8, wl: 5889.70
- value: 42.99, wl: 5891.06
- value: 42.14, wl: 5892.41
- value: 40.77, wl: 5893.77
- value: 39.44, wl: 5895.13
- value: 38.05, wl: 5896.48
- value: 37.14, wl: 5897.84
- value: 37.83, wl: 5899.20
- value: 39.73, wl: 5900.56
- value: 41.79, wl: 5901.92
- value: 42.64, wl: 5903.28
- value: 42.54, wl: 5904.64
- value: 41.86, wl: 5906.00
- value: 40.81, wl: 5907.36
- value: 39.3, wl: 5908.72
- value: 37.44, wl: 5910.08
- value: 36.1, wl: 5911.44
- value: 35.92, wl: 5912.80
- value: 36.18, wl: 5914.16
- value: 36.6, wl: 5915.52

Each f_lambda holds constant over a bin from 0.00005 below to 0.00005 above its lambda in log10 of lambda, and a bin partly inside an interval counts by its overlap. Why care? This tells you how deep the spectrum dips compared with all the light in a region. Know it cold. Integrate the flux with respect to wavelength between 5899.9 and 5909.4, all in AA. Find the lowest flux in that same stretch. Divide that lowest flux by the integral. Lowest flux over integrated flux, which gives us 0.100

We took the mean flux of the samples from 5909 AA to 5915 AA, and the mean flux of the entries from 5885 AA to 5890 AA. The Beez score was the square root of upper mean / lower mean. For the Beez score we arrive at 0.94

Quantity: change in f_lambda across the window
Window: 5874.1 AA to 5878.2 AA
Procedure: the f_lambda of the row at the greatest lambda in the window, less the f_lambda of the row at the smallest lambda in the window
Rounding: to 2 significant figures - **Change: -1.9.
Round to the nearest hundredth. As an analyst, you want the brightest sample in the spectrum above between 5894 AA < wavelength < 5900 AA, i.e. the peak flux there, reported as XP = 39.44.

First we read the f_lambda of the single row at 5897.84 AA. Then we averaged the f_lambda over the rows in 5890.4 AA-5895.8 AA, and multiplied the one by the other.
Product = 1535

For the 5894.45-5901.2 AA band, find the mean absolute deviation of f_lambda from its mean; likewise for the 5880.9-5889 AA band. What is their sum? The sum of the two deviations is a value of 1.3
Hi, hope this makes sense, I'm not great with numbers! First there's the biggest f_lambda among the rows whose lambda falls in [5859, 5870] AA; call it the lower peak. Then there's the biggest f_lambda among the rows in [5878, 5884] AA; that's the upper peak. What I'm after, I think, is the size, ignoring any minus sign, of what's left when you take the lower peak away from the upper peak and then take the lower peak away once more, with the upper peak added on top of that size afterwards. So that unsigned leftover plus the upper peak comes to 77.3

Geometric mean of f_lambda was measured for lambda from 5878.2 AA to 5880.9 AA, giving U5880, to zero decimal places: 40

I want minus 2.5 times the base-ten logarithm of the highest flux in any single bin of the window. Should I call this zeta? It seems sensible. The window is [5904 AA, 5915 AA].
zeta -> -4.07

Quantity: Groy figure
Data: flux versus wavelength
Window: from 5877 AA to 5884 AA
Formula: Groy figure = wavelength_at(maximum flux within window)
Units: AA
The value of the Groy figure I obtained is 5882.92 AA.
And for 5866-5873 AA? 5872.10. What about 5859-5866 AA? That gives 5863.99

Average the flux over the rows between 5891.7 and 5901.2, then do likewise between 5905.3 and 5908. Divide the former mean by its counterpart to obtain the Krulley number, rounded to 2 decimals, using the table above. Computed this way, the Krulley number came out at 0.95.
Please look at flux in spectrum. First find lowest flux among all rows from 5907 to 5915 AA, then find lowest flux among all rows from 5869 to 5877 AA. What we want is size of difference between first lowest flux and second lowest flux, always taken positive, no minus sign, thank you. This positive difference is 0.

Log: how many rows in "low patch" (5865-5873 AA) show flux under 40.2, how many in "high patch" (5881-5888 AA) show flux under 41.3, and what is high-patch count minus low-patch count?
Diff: 0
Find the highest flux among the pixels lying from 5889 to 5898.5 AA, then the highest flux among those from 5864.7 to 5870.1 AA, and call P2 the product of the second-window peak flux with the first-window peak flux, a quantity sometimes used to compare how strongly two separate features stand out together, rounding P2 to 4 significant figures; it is 1619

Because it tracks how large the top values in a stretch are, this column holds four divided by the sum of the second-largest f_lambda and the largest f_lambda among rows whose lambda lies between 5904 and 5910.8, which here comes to 0.0474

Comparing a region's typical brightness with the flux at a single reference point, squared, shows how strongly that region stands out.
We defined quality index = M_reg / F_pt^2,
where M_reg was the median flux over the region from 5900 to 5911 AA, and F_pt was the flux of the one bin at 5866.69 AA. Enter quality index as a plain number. 0.032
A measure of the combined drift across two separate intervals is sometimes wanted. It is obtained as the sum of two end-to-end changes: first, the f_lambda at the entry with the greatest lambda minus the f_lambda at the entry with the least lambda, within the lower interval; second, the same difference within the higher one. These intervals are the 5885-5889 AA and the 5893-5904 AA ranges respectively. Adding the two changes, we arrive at 3.2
